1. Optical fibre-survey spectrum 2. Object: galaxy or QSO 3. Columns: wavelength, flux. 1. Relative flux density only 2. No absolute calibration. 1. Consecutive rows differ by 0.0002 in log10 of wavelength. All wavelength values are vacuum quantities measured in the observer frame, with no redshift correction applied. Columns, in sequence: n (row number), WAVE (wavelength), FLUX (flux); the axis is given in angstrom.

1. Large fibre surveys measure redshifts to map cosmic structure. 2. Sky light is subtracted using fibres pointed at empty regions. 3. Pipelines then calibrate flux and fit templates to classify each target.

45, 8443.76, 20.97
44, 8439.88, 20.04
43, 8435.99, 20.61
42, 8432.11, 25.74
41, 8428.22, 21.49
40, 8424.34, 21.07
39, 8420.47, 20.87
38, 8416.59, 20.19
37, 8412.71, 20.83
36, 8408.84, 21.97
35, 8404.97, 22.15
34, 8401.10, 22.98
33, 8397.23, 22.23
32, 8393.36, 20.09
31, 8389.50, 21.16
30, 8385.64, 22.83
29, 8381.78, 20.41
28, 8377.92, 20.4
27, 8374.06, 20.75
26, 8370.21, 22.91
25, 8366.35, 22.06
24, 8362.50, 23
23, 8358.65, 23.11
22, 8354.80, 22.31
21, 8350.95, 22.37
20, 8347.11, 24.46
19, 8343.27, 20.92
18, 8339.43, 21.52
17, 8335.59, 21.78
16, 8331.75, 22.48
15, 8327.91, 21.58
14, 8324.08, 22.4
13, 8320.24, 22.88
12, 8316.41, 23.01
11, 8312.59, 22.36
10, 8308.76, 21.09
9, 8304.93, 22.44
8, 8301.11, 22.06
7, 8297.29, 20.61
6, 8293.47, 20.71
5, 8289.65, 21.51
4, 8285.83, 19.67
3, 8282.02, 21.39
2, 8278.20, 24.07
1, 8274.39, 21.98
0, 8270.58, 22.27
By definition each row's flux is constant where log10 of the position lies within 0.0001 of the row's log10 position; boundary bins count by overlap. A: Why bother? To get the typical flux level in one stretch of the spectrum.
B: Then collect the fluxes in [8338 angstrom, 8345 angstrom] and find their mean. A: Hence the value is 21.2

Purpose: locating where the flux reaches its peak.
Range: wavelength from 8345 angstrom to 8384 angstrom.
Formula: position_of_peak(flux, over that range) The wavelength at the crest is 8347.11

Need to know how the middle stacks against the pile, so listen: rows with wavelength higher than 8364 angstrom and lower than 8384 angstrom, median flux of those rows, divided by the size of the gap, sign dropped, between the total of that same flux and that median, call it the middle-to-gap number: 0.24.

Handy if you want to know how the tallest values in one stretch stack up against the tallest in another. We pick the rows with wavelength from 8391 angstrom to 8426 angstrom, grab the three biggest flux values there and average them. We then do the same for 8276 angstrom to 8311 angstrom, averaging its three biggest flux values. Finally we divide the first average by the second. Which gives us 0.98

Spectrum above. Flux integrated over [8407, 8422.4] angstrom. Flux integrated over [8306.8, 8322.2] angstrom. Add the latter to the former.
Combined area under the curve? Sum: 667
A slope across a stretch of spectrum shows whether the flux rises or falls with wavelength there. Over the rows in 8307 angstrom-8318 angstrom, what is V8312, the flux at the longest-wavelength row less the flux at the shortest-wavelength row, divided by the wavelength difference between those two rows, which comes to 0.25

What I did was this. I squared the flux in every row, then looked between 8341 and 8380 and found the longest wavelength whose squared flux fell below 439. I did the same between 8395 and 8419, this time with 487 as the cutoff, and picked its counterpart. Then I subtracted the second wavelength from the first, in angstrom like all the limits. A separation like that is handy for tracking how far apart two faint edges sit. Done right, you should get -38.7 angstrom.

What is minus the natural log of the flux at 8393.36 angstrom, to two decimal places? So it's -3.00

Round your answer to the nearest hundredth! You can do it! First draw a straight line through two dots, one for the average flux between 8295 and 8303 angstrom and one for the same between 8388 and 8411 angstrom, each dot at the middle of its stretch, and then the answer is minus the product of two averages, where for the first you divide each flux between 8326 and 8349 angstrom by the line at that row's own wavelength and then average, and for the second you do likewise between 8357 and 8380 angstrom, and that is -1.05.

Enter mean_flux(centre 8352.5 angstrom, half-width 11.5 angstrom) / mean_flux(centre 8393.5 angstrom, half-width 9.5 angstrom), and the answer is 1.04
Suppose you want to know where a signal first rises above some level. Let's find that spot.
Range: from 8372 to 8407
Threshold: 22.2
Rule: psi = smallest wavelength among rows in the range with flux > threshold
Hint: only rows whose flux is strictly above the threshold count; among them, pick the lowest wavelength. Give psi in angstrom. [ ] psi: 8385.64 angstrom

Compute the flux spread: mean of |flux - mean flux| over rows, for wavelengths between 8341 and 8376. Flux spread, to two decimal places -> 0.83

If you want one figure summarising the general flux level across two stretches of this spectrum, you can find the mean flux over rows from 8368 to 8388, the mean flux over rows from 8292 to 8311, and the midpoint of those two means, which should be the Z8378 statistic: 21.4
